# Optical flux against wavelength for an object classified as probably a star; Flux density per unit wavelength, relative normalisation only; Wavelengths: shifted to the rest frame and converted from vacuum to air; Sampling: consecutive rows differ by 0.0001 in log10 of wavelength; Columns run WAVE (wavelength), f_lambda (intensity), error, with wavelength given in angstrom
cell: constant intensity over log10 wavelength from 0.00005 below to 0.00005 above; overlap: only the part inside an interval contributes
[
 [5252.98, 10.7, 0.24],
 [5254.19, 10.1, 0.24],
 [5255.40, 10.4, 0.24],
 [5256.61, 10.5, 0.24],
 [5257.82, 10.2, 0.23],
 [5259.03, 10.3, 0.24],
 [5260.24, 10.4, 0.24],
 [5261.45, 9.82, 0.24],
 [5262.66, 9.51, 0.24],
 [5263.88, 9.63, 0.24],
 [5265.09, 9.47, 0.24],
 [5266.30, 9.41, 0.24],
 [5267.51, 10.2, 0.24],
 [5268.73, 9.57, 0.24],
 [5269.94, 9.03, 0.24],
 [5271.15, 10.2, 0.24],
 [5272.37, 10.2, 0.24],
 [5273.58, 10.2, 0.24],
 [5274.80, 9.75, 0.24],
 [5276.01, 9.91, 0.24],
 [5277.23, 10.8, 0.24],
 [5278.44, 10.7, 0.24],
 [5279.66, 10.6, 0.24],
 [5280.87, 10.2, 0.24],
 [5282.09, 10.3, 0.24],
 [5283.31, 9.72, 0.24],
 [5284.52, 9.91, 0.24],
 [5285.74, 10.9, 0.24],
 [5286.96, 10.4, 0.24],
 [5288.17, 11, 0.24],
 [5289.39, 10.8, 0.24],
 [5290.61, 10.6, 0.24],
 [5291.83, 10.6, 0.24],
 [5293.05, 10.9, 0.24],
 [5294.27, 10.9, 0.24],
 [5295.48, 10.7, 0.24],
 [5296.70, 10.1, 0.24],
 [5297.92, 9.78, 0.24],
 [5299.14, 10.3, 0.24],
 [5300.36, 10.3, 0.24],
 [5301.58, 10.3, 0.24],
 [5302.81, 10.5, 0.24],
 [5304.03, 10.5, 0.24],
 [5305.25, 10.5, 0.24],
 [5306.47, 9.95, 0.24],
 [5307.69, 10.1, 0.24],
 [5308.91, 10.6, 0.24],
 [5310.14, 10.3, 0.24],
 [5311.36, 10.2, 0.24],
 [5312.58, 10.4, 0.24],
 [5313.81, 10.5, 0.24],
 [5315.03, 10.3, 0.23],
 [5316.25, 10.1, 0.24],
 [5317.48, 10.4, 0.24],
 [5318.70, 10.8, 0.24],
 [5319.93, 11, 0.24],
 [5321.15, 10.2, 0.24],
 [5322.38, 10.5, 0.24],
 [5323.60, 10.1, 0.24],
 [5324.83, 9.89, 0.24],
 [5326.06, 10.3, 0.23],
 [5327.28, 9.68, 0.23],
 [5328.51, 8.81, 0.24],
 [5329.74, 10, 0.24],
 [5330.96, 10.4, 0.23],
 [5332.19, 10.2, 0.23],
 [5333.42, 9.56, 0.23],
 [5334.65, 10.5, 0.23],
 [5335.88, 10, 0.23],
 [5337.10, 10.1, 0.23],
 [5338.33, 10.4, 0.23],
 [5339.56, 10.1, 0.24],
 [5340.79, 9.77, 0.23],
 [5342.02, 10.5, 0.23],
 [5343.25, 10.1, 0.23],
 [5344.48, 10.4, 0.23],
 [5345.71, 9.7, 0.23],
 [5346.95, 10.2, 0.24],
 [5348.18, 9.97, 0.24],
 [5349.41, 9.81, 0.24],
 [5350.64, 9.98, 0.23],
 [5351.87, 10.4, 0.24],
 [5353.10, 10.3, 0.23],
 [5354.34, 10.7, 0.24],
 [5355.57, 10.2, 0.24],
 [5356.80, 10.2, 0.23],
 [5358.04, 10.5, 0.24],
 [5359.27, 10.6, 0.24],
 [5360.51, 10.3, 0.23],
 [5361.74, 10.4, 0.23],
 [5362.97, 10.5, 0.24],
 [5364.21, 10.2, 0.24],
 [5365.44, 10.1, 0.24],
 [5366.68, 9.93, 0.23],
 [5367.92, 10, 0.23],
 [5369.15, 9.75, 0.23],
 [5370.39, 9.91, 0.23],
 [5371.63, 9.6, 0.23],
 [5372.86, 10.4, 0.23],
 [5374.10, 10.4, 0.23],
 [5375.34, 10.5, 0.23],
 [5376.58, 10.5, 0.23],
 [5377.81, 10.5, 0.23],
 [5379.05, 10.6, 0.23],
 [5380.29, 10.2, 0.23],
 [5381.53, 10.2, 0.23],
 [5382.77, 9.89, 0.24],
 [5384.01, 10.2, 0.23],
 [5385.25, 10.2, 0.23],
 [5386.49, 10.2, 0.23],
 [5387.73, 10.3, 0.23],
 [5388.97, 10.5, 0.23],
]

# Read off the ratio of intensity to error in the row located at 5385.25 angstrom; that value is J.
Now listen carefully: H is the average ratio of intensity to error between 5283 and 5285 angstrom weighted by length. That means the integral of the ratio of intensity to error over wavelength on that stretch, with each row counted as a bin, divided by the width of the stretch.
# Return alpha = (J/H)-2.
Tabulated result -0.92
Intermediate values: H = 41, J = 44.3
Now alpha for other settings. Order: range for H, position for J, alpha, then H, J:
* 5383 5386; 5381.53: -0.99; 44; 44.3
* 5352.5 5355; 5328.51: -1.18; 45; 36.7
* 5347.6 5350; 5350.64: -0.95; 41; 43.4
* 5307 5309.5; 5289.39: -0.96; 43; 45.0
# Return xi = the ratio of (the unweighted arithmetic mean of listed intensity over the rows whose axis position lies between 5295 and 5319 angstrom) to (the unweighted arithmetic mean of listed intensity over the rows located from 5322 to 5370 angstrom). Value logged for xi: 1.02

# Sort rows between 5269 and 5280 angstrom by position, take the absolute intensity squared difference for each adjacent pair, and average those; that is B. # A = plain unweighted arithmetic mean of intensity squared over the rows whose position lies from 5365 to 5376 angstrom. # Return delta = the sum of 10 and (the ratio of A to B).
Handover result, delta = 24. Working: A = 101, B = 7.2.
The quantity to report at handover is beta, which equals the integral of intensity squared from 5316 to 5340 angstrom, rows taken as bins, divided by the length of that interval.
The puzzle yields 103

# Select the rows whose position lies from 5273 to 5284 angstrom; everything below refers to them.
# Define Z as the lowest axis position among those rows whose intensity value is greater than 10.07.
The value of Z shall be 5273.58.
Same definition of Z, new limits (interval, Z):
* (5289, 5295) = 5289.39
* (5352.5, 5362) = 5353.10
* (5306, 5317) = 5307.69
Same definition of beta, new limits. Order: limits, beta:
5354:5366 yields 108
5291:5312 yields 108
